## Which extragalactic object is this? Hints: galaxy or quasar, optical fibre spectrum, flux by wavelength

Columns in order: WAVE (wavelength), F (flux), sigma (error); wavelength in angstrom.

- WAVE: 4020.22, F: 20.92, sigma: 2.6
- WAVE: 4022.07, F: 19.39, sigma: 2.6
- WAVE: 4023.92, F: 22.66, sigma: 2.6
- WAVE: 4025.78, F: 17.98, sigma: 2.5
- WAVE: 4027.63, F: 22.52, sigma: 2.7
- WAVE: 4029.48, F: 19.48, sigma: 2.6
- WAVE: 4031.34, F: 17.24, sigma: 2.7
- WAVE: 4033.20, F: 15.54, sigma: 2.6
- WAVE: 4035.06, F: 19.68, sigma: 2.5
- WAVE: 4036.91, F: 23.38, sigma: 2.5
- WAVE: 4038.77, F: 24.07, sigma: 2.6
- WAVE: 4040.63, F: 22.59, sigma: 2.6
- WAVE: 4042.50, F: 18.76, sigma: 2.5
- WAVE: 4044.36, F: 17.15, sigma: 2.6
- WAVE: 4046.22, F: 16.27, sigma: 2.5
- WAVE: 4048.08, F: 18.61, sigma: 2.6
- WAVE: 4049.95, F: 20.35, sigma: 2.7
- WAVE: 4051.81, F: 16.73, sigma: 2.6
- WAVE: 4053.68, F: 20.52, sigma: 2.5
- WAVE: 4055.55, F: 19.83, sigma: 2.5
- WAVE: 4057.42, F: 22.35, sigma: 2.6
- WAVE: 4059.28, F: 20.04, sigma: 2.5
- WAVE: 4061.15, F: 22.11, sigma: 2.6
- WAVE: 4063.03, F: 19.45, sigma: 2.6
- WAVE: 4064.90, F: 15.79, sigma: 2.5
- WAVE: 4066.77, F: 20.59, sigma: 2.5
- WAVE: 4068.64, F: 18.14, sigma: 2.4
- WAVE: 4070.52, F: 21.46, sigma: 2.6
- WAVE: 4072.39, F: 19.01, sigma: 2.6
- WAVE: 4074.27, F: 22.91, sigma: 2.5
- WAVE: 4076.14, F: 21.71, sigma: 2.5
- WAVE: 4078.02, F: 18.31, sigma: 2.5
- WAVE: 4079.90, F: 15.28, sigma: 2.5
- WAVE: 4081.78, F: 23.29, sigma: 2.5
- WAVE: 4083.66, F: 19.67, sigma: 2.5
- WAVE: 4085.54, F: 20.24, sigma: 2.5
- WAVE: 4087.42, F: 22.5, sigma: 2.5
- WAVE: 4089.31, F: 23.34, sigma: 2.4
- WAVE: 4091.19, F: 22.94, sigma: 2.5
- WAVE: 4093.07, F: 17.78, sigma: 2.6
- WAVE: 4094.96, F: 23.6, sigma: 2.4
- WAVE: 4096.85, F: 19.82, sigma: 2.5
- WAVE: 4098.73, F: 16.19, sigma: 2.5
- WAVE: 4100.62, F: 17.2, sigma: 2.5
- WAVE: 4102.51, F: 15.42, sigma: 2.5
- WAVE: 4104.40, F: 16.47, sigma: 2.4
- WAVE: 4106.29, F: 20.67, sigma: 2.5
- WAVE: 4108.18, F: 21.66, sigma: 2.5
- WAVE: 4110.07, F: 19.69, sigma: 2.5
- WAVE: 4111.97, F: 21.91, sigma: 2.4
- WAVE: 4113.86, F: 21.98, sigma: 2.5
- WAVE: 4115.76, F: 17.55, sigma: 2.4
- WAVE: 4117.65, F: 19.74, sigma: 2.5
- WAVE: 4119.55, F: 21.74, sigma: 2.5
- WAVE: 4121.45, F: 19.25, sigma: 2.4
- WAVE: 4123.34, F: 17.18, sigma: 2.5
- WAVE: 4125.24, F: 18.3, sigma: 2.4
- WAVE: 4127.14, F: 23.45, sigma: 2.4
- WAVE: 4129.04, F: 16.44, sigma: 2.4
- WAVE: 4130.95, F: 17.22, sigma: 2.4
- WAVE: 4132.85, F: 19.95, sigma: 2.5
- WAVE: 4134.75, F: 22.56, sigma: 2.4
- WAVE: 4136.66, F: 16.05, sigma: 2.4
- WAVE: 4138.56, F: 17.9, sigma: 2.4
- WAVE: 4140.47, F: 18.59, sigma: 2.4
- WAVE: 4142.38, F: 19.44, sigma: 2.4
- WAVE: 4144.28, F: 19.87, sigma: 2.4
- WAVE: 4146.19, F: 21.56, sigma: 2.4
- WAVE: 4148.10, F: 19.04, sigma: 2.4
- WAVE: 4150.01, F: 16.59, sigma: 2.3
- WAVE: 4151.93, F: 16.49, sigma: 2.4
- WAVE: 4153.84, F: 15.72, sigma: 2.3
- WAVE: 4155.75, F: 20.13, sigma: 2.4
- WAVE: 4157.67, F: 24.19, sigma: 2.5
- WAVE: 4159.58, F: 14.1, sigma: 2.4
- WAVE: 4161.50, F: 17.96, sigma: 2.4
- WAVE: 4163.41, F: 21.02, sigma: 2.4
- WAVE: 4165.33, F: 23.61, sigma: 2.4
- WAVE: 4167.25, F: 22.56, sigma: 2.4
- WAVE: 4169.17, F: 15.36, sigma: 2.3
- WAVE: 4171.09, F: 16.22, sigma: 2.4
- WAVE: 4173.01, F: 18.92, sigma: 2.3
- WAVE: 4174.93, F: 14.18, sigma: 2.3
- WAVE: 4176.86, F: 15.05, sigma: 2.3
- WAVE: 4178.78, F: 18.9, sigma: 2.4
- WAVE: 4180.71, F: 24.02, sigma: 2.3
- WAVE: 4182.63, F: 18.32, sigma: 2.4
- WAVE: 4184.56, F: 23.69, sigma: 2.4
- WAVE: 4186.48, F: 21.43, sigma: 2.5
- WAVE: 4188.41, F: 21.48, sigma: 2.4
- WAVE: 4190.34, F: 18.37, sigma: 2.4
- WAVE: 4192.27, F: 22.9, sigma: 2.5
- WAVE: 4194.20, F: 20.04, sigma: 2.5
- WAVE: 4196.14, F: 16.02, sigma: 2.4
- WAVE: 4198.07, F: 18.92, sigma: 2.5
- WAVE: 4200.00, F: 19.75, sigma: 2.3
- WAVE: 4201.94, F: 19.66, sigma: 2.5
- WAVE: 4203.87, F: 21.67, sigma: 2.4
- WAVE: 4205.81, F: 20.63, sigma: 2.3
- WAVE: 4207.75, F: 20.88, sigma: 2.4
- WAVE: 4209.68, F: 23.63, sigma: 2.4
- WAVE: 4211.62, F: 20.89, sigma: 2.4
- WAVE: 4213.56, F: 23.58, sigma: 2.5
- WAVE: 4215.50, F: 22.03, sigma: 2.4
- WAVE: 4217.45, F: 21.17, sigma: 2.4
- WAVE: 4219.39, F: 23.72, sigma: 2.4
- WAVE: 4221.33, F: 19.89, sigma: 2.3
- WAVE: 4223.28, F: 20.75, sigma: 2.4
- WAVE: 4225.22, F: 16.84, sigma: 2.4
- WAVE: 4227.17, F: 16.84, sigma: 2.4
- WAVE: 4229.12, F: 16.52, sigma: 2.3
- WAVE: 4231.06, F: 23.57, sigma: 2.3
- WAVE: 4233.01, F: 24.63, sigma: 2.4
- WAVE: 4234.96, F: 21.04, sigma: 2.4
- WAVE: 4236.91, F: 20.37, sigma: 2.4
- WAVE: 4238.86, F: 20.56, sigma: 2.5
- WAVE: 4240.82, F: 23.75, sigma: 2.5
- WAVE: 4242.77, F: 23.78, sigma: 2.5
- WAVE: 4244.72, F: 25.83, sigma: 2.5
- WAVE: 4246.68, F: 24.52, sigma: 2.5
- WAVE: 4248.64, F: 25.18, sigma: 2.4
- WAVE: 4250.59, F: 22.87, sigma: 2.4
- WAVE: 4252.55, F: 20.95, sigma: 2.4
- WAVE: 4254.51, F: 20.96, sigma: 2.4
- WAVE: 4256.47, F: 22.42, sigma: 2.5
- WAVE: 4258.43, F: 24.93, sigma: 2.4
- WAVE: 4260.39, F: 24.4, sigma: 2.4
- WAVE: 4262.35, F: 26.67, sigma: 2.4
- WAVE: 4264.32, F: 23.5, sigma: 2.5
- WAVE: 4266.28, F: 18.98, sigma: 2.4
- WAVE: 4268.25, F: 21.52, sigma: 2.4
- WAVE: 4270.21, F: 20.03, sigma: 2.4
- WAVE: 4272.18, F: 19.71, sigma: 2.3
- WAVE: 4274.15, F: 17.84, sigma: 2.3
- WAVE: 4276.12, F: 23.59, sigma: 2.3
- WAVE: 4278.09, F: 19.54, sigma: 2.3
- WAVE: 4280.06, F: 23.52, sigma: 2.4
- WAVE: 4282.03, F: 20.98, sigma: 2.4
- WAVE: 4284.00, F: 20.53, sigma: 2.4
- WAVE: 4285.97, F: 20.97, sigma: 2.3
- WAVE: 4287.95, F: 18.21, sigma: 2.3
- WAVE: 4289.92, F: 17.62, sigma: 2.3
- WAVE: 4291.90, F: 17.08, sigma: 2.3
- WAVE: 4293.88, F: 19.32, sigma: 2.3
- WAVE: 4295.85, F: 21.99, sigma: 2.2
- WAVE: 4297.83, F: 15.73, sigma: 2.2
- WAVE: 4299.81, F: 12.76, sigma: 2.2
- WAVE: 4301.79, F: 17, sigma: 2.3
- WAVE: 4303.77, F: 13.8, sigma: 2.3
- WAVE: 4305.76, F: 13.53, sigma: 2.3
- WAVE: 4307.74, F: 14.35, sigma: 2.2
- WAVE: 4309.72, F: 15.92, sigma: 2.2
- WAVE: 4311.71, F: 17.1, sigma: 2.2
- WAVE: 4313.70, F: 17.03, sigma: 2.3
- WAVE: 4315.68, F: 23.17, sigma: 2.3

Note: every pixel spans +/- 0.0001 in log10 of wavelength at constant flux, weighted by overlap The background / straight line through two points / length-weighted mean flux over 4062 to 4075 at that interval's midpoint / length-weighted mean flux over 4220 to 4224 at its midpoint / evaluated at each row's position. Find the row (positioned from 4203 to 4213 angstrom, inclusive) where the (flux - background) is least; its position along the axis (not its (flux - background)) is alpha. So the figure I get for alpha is 4205.81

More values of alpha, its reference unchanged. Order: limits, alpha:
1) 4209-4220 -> 4211.62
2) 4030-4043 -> 4033.20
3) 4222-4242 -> 4229.12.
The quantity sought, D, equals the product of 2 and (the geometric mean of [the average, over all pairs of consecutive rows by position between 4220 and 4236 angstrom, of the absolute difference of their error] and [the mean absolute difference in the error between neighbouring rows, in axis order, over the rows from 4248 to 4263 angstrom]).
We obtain 0.070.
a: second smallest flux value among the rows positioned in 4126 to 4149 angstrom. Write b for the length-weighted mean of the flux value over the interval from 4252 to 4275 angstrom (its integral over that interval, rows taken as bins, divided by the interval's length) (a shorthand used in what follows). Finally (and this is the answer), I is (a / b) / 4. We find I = 0.188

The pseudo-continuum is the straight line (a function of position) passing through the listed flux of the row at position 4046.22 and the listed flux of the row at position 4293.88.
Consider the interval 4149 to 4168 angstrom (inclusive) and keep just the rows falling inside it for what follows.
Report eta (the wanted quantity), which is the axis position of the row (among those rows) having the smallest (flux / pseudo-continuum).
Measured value 4159.58 angstrom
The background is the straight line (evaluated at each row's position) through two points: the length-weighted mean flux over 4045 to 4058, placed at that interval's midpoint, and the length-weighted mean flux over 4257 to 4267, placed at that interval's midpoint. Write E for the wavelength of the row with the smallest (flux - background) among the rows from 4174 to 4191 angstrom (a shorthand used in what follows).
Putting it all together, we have 4174.93 angstrom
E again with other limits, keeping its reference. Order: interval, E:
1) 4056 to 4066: 4064.90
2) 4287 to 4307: 4299.81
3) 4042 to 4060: 4046.22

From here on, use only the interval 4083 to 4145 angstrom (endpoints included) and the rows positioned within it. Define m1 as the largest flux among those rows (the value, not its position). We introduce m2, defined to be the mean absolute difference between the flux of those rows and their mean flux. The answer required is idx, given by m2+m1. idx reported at 25.6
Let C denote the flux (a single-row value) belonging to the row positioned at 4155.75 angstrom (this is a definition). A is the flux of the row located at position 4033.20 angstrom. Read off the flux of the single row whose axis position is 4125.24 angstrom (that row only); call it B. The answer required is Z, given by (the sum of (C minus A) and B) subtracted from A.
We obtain -7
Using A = 15.54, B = 18.3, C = 20.13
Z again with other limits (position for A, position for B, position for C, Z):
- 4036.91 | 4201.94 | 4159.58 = 13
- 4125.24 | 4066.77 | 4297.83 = 0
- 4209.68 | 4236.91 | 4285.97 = 6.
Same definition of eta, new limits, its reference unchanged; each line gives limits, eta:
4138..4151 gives 4150.01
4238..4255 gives 4238.86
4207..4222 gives 4221.33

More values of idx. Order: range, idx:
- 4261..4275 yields 29.0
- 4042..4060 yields 23.9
